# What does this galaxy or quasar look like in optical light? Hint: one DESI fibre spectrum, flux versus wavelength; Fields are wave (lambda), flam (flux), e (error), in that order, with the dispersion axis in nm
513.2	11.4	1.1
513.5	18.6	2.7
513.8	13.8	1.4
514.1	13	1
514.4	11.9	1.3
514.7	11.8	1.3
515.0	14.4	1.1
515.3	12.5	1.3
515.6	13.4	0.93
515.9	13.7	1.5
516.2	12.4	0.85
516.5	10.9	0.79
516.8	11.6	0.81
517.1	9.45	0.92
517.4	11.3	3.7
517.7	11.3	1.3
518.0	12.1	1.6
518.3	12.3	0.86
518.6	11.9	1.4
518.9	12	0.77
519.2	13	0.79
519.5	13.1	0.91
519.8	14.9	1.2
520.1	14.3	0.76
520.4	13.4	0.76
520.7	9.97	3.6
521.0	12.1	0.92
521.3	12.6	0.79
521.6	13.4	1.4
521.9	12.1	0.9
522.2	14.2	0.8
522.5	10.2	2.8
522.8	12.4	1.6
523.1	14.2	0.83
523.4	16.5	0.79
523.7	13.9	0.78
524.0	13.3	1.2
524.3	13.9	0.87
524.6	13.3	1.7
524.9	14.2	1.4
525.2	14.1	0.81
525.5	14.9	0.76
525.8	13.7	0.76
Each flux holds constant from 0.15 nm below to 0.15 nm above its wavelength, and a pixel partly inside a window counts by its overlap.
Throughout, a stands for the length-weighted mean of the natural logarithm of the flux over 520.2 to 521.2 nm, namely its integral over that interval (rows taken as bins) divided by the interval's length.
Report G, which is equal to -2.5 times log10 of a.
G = -0.98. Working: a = 2.48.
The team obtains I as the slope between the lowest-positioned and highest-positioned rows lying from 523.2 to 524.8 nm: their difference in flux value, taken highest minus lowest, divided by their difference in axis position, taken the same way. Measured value -2.7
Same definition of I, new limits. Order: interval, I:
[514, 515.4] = -0.4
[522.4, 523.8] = 3.1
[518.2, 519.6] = 0.7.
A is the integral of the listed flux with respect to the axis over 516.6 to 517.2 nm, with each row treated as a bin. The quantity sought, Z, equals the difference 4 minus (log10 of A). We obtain 3.19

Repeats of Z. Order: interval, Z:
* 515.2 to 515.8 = 3.11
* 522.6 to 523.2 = 3.11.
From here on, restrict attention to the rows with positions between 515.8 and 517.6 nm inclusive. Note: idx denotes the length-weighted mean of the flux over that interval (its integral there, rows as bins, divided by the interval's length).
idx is 11.5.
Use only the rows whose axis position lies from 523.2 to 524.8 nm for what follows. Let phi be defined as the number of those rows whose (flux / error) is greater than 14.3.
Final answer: 3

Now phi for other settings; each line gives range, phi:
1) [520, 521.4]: 3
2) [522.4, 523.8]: 3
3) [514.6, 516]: 1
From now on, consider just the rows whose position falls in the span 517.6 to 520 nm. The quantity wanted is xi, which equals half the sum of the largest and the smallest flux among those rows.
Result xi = 13.1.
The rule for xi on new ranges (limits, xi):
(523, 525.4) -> 14.9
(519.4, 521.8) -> 12.4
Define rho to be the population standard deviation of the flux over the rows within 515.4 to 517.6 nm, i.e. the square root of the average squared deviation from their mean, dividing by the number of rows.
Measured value 1.37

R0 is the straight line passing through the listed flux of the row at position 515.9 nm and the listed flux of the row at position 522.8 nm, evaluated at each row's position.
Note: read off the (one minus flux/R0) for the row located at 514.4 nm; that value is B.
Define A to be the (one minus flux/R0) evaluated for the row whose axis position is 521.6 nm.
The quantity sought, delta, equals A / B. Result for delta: -0.4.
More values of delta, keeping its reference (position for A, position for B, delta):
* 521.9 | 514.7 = 0.2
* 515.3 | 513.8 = 4.5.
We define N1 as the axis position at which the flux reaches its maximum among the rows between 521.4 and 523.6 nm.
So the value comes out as 523.4 nm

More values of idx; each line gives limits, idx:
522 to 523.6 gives 13.5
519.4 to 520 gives 14.1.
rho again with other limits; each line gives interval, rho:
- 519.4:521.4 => 1.49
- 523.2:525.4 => 1.01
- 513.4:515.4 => 2.18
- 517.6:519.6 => 0.59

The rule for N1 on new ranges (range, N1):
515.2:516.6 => 515.9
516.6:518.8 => 518.3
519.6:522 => 519.8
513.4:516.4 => 513.5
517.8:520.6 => 519.8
